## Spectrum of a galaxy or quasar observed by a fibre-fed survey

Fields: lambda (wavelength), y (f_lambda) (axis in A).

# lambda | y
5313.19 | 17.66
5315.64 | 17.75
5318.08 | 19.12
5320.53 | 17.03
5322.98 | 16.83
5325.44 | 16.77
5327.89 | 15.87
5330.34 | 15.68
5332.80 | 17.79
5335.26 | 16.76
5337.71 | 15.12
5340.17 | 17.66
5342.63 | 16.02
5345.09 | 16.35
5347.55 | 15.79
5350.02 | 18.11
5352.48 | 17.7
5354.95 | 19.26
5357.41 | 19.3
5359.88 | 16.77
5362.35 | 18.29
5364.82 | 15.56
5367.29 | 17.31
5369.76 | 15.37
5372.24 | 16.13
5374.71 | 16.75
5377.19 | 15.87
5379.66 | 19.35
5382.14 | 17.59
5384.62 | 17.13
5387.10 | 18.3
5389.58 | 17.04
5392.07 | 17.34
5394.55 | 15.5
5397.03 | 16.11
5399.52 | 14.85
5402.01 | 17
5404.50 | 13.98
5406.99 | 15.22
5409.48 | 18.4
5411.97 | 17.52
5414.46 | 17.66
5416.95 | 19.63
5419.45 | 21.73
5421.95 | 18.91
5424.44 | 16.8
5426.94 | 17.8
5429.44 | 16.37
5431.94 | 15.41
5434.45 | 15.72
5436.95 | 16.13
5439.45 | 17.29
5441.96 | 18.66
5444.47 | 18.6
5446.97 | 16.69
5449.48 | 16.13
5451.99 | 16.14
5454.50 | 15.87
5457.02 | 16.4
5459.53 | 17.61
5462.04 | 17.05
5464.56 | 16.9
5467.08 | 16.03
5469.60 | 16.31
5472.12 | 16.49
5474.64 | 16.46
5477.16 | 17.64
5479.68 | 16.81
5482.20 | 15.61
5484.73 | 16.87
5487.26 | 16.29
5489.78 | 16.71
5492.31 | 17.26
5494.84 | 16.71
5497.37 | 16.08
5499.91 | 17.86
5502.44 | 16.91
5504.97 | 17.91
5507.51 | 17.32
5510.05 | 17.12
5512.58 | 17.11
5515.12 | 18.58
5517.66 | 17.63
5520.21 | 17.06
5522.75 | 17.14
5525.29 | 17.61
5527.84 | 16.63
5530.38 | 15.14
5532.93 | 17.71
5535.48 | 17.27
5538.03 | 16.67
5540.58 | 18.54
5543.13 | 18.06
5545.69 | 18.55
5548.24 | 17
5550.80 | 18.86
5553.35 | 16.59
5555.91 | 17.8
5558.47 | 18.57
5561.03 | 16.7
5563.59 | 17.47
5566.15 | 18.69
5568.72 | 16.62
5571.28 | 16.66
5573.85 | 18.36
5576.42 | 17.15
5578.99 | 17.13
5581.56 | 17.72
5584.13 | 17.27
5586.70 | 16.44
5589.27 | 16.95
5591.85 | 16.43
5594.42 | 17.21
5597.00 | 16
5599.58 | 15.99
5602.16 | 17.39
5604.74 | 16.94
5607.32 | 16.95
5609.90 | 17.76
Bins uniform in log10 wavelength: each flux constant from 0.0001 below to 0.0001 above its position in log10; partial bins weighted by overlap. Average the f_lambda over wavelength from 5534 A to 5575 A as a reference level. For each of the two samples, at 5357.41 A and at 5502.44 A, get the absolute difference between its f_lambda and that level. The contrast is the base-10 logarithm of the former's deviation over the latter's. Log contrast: 0.35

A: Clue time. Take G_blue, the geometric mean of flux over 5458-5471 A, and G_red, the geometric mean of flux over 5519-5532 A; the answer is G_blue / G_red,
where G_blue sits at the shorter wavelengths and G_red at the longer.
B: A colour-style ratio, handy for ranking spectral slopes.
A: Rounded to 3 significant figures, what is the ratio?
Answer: 1.00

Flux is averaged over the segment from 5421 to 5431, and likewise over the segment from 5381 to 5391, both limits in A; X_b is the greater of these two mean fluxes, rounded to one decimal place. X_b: 17.5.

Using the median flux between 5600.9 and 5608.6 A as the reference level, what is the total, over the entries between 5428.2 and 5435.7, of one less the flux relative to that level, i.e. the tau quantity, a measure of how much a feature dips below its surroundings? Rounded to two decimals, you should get 0.20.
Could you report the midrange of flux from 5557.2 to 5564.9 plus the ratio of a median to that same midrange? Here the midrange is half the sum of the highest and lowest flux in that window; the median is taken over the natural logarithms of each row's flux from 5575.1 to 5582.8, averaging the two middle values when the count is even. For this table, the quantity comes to 17.8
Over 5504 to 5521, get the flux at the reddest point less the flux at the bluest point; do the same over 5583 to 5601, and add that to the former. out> -2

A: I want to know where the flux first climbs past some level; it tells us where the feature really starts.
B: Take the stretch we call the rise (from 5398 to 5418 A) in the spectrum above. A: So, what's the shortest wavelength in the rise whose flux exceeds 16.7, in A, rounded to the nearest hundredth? 5402.01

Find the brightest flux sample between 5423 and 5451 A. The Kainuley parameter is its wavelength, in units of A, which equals 5441.96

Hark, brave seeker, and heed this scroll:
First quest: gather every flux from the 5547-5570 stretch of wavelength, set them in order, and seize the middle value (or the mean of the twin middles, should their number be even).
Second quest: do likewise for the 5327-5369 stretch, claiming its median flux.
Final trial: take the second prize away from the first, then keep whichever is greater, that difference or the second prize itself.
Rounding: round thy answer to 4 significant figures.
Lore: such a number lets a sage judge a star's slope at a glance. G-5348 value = 16.77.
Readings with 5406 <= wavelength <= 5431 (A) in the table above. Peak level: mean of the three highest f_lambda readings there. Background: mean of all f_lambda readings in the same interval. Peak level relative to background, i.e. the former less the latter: 2.1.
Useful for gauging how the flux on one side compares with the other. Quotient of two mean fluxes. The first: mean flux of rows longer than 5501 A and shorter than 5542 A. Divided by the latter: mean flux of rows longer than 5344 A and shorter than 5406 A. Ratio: 1.02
